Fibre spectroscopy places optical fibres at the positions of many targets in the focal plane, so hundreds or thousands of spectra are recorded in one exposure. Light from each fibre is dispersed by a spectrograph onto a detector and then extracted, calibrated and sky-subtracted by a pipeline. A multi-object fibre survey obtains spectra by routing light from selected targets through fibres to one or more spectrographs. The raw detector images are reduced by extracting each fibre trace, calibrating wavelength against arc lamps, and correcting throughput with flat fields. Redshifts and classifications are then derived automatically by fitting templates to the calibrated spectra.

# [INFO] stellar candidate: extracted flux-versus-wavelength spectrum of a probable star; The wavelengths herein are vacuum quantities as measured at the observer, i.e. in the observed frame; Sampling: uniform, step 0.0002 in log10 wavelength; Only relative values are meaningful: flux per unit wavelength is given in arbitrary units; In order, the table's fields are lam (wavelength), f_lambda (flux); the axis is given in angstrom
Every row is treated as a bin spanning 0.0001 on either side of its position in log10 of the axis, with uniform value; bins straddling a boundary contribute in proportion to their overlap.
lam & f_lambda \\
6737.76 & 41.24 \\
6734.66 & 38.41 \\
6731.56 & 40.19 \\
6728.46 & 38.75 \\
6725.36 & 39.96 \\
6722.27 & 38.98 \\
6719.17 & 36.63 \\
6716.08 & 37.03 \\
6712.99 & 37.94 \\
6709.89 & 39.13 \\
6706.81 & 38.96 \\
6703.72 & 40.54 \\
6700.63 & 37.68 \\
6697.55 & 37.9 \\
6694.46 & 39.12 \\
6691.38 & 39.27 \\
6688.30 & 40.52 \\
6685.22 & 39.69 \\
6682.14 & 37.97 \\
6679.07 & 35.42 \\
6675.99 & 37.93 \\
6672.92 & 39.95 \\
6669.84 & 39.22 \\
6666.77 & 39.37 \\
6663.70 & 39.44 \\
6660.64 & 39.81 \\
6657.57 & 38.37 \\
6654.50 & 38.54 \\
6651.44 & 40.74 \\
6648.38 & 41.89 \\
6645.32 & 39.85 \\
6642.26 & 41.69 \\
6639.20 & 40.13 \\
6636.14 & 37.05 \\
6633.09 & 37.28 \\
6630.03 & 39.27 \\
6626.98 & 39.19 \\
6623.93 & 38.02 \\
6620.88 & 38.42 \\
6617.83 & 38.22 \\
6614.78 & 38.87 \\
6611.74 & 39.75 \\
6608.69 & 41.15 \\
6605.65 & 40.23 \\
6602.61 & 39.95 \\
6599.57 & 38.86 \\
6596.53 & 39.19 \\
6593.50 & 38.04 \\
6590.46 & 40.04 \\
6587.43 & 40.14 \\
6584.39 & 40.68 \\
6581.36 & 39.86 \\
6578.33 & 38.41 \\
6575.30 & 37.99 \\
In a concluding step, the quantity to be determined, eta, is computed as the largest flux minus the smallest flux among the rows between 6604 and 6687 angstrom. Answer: 6.5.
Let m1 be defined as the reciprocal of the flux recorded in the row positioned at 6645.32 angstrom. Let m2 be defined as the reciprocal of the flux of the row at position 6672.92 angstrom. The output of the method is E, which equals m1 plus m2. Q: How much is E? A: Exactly 0.0501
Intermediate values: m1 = 0.0251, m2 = 0.0250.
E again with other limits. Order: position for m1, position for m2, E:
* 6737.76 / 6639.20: 0.0492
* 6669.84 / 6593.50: 0.0518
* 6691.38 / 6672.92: 0.0505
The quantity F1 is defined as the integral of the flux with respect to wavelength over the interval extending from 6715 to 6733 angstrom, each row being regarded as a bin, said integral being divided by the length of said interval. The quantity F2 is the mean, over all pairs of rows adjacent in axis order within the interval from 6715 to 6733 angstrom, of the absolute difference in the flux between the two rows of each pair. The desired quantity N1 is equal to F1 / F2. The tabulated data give 30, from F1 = 38.6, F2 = 1.28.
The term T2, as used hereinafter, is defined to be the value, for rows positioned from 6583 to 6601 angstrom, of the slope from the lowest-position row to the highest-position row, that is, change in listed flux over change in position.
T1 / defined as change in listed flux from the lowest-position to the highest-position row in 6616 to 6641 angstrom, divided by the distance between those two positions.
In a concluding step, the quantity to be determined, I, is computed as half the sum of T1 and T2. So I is -0.02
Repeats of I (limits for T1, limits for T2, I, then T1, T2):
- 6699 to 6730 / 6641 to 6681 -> -0.07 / 0.04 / -0.17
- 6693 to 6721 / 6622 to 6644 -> 0.05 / -0.10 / 0.20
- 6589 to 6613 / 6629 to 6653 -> 0.03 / -0.01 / 0.07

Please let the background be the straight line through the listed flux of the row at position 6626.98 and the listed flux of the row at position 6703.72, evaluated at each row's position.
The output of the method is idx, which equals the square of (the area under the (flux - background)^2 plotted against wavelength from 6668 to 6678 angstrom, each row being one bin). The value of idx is 667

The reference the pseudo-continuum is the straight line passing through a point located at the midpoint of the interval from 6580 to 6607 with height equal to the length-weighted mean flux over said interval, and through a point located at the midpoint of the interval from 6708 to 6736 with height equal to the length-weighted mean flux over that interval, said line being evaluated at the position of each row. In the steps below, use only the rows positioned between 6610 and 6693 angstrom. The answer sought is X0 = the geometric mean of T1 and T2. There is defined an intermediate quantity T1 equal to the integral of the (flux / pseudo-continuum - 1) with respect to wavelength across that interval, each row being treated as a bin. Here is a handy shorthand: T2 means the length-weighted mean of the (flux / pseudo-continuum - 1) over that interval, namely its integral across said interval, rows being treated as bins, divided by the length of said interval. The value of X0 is 0.013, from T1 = -0.12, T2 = -0.0015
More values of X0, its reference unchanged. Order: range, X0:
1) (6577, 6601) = 0.036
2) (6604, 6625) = 0.025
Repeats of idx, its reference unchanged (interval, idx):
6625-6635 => 227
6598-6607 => 103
